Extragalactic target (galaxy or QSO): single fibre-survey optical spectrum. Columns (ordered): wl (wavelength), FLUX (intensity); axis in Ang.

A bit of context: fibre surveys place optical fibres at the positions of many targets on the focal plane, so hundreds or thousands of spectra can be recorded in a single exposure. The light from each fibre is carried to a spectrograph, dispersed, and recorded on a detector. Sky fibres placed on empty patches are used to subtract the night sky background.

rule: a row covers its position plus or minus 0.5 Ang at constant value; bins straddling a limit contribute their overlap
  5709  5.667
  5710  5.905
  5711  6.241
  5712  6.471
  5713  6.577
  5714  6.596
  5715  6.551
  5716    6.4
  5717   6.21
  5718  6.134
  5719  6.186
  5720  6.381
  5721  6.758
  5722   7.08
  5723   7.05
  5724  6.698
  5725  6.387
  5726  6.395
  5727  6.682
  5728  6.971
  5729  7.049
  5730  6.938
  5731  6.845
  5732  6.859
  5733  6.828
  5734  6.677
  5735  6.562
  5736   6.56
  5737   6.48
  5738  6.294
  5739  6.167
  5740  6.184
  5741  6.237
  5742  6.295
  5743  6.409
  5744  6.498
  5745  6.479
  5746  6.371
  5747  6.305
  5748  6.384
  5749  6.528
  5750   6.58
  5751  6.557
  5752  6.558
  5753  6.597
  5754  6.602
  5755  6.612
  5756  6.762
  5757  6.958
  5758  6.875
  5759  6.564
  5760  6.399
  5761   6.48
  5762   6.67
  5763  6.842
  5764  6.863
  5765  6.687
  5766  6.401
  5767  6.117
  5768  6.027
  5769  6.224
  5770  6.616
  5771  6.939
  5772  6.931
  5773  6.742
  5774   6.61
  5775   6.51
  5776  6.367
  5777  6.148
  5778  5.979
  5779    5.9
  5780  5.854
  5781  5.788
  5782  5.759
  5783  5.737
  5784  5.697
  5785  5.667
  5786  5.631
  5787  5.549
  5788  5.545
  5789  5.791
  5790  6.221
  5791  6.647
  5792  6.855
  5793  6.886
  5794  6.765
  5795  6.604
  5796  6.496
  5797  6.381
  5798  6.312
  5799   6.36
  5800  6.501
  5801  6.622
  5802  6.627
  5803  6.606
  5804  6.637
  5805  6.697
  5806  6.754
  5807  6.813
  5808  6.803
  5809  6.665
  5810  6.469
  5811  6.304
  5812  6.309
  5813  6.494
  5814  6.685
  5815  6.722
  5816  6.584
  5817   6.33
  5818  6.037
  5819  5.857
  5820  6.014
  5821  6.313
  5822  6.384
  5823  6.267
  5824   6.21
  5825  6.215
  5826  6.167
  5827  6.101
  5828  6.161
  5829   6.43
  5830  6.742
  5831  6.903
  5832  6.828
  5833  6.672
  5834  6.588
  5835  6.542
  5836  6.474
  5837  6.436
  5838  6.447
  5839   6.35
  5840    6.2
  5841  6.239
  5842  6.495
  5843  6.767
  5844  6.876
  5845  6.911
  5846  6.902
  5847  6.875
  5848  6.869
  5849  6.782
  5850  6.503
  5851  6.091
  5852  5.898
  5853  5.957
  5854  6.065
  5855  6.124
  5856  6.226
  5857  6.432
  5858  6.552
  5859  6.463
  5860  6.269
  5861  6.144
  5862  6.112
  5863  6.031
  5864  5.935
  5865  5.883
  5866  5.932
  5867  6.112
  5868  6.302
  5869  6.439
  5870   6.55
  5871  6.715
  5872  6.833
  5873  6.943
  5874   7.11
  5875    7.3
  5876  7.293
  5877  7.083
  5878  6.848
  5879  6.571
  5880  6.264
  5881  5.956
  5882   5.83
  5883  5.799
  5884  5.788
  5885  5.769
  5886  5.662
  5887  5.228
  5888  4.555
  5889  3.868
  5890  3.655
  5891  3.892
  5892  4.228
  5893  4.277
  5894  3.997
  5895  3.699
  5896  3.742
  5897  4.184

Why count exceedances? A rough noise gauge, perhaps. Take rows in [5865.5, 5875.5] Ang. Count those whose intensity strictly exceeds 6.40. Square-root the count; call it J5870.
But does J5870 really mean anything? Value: 2.6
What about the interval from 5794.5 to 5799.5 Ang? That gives 1.4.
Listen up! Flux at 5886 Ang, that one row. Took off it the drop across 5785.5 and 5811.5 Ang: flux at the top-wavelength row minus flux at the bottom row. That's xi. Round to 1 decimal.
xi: 5.0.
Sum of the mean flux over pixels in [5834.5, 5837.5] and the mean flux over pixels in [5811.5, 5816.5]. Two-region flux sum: 13.0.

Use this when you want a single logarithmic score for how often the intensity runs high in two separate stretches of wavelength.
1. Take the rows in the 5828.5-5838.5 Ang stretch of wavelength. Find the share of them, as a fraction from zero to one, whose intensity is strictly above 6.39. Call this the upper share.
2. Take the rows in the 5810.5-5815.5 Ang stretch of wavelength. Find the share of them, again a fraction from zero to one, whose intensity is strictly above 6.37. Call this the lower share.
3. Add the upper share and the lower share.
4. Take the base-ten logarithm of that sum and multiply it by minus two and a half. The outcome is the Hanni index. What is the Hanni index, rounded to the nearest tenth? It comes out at -0.5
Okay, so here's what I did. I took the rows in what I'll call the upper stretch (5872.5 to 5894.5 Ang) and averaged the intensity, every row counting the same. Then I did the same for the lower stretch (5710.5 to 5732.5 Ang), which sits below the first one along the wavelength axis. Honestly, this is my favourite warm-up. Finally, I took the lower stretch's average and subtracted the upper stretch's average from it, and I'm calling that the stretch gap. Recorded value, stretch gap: 1.0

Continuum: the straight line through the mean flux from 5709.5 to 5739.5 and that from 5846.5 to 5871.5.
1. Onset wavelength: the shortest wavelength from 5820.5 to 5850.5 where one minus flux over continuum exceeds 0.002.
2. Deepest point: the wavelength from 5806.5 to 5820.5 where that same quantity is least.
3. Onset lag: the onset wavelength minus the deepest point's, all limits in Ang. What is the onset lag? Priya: 14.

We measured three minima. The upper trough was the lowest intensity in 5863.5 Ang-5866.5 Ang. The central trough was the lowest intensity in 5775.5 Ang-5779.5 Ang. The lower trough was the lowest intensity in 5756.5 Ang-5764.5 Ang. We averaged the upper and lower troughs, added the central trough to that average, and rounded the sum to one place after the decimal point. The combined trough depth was 12.0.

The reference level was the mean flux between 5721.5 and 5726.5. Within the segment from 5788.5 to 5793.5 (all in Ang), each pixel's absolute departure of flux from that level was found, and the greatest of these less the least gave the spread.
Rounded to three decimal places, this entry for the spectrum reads 0.856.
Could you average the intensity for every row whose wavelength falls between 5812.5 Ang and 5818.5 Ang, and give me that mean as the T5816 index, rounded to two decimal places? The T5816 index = 6.48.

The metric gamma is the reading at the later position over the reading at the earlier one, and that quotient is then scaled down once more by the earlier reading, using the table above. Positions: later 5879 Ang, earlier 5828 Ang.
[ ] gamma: 0.17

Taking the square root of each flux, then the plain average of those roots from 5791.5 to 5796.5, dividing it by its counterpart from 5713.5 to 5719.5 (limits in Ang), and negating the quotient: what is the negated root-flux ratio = -1.03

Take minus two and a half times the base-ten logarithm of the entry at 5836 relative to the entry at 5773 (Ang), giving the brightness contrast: 0.04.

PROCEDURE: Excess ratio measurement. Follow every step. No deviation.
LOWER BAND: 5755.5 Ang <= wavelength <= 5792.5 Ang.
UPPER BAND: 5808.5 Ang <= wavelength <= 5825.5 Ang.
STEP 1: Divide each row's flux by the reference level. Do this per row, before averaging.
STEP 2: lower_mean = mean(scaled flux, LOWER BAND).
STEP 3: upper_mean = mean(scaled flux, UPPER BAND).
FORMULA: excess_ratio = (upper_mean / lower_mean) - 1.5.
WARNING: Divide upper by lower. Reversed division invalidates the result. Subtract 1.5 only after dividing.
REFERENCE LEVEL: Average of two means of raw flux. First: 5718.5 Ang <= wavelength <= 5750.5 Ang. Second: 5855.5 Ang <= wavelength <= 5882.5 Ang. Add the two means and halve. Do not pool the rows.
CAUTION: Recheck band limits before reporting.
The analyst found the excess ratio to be -0.49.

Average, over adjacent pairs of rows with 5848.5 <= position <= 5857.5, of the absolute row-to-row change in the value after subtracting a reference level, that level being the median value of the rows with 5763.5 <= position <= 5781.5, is 0.177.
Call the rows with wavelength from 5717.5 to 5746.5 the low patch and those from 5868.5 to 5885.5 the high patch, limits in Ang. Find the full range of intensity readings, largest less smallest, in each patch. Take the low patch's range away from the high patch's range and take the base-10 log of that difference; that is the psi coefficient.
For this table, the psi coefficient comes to -0.2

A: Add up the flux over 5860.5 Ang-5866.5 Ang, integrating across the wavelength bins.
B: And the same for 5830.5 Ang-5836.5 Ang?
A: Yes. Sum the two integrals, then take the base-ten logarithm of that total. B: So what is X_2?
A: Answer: 1.88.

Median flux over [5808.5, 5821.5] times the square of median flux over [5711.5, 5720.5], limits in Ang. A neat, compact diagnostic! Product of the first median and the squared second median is 259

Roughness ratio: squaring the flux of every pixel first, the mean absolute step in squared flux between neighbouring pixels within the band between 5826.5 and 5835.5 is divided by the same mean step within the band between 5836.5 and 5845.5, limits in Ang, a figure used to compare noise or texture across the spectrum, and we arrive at 1.2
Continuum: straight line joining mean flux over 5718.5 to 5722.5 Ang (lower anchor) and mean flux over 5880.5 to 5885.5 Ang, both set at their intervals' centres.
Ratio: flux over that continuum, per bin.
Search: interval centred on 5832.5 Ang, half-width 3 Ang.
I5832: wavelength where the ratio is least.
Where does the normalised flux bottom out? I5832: 5835 Ang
